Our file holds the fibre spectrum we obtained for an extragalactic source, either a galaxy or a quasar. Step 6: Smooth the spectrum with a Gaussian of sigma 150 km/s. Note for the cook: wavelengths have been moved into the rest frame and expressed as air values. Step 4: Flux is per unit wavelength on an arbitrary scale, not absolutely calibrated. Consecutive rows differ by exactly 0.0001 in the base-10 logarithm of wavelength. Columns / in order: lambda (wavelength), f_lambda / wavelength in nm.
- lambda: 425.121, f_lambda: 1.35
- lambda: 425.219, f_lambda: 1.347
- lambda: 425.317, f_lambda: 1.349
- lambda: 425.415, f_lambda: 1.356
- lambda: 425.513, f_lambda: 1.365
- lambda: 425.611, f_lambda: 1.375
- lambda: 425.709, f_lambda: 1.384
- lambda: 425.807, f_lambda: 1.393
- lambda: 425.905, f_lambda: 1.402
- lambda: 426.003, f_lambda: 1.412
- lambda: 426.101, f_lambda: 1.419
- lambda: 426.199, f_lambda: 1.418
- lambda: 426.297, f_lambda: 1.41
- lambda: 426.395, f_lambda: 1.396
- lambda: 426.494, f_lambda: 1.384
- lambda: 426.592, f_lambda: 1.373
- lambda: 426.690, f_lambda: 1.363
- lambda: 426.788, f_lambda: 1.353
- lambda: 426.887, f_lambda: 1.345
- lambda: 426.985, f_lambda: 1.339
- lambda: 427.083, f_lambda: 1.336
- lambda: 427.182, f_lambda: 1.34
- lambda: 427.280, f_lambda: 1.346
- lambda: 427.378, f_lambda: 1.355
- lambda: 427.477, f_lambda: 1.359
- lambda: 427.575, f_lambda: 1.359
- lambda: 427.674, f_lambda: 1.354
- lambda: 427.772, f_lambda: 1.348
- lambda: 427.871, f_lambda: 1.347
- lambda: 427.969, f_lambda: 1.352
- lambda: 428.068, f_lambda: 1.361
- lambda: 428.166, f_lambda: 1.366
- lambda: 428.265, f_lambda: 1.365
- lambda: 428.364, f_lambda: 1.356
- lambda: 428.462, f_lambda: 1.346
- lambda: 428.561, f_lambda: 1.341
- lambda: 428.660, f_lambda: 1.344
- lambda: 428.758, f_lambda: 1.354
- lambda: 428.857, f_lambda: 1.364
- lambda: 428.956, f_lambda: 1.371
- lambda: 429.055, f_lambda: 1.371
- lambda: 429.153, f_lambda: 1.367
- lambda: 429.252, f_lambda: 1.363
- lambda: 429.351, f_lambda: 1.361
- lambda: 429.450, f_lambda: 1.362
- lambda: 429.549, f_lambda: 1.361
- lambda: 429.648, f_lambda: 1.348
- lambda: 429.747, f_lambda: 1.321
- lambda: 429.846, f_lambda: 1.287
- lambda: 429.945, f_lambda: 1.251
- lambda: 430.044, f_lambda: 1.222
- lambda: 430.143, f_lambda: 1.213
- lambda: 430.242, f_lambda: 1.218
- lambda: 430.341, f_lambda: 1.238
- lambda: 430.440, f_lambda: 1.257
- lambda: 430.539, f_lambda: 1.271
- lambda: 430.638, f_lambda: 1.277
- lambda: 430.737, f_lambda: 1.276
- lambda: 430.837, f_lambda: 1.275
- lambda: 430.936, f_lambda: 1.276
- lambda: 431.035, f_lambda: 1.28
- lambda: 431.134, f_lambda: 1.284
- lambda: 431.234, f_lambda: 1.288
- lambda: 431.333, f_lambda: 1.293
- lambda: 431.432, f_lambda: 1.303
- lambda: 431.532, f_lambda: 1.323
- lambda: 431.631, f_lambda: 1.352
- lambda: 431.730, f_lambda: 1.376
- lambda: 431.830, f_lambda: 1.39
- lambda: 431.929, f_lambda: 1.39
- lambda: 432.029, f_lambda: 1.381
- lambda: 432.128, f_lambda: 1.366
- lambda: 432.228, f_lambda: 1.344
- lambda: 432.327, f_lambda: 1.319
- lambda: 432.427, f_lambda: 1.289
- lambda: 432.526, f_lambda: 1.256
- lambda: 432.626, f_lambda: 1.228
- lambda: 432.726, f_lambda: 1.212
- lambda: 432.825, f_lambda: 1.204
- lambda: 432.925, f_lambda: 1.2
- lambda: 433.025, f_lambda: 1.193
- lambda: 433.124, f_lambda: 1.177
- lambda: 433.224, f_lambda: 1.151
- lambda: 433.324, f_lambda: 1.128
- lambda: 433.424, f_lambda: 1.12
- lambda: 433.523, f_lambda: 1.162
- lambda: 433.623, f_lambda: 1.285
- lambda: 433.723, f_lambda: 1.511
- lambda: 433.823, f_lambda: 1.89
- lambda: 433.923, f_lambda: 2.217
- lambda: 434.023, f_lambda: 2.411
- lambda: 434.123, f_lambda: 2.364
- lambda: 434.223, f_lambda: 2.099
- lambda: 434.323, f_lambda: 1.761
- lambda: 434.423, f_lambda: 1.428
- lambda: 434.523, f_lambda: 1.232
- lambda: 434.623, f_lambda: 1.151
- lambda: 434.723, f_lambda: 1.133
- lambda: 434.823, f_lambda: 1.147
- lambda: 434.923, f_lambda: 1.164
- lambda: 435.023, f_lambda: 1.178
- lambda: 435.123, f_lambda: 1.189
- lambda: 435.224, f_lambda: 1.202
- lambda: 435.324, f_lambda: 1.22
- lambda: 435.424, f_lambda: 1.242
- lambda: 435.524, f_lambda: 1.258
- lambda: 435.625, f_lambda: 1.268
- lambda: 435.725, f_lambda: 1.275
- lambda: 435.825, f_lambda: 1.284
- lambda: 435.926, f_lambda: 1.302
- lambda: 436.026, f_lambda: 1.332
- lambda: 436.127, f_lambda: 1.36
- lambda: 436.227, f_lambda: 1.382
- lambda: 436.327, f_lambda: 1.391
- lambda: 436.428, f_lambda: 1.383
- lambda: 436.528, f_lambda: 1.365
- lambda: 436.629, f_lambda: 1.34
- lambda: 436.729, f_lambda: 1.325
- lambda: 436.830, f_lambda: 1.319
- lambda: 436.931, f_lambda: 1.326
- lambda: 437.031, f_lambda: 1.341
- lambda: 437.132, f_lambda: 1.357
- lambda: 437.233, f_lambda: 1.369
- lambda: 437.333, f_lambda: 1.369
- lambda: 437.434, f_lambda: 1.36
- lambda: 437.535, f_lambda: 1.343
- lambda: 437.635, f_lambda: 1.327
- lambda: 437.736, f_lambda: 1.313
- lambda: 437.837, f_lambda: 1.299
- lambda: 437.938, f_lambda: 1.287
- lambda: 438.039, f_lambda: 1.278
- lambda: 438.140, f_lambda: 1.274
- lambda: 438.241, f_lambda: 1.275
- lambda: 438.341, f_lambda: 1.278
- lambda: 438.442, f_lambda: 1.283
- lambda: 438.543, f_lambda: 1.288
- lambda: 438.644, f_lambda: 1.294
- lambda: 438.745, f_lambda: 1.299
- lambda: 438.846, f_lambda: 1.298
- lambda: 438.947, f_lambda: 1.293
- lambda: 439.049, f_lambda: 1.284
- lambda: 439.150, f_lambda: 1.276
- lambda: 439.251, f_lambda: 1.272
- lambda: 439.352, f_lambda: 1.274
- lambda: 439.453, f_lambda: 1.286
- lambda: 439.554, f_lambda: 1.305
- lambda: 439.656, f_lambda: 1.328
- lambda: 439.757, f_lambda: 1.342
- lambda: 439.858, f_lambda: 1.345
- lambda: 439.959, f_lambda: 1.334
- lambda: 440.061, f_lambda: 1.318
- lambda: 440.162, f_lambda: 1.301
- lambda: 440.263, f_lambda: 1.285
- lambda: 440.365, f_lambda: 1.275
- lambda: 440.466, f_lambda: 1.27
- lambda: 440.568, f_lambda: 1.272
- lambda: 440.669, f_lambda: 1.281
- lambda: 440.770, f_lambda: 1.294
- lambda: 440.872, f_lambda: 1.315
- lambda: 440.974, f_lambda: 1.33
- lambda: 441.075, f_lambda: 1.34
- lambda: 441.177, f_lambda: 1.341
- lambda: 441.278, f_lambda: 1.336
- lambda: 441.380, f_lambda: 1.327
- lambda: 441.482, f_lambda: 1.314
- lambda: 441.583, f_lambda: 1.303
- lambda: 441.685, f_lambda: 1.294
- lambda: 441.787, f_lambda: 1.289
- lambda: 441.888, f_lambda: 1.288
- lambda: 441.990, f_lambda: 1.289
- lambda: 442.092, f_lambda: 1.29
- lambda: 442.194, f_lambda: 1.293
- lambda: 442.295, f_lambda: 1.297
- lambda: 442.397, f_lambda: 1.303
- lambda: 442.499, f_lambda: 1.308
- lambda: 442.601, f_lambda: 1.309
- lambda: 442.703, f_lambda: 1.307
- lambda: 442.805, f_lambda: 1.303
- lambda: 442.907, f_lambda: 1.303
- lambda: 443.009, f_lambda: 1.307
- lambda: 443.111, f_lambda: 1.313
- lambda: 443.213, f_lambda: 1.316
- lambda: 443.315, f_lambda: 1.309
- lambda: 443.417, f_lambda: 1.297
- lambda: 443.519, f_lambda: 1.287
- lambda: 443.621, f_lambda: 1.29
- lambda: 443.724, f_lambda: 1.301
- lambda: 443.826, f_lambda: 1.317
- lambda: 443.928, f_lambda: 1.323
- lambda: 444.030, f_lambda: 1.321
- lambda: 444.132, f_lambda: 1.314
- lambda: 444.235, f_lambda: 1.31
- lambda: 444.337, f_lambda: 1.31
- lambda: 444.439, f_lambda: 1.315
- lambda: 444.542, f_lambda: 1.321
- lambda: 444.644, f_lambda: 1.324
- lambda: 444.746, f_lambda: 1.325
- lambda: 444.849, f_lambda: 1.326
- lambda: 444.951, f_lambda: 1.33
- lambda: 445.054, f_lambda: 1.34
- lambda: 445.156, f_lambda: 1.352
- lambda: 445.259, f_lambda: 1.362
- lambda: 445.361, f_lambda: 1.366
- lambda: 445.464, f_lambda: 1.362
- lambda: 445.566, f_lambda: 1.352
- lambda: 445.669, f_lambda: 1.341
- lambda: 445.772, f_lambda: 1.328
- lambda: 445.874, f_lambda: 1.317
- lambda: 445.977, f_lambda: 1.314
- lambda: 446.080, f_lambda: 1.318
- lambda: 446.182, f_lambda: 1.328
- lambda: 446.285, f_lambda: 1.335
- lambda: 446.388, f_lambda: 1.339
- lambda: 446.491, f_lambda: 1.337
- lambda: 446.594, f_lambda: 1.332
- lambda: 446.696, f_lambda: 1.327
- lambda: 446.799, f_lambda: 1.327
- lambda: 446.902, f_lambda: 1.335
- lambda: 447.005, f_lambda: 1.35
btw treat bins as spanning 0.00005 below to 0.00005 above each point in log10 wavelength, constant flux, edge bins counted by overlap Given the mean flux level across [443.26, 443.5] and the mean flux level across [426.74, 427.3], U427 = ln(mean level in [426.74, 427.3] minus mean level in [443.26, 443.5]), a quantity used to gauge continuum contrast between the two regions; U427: -3.2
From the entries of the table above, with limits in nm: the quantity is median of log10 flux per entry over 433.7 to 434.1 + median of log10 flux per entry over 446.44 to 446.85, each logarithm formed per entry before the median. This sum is 0.435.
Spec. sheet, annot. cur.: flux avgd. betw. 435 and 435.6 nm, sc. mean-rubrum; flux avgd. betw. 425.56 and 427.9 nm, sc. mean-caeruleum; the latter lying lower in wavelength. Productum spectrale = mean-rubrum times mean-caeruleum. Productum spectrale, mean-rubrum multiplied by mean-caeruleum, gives 1.67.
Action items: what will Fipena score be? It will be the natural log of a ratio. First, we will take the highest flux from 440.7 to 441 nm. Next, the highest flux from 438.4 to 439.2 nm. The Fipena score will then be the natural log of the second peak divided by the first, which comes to -0.02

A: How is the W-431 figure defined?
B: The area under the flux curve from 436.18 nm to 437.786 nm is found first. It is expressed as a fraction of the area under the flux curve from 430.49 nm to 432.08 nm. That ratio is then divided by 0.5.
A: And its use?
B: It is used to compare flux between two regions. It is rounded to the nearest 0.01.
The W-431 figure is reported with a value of 2.08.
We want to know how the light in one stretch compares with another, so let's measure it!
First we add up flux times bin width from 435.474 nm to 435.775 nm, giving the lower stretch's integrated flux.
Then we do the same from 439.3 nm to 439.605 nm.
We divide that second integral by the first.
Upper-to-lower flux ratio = 1.03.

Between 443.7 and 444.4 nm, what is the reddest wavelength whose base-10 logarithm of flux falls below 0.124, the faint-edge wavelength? 444.337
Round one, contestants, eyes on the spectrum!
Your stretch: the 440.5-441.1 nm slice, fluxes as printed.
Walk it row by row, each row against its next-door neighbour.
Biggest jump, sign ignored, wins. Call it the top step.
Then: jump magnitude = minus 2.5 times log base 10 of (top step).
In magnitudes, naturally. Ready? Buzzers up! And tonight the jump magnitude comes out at 4.2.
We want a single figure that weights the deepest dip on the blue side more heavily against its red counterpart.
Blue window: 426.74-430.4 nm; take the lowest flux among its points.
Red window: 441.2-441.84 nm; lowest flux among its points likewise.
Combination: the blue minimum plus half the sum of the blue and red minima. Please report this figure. 2.46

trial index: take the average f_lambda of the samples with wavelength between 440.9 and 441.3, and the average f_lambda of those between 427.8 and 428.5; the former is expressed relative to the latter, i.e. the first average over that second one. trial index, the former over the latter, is 0.99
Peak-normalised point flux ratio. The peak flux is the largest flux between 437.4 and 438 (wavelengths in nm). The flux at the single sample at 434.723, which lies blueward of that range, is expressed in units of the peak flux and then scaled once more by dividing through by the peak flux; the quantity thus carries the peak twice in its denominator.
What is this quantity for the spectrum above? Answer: 0.61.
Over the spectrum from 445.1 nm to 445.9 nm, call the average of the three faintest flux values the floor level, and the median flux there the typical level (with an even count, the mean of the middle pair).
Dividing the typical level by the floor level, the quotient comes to 1.018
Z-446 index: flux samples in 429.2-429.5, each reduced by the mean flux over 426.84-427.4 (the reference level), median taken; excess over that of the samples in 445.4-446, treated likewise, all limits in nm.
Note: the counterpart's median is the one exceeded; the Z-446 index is 0.03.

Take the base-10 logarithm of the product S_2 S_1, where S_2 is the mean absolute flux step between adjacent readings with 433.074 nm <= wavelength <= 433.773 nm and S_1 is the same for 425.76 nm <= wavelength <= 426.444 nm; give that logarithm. -3.21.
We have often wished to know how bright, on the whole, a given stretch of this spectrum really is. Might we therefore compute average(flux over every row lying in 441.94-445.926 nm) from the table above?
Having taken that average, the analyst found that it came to 1.32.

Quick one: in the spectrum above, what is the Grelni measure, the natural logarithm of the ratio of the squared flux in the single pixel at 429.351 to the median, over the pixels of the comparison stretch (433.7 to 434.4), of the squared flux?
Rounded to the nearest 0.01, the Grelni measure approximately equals -0.87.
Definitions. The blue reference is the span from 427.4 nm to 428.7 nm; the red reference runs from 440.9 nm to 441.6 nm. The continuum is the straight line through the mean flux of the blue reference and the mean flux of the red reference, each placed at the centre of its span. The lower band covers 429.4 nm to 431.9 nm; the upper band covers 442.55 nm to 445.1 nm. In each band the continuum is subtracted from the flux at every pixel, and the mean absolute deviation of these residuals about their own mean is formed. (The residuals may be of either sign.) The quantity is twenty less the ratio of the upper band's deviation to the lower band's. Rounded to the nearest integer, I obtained 20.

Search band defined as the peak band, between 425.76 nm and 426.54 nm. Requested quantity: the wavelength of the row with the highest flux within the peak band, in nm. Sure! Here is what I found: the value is 426.101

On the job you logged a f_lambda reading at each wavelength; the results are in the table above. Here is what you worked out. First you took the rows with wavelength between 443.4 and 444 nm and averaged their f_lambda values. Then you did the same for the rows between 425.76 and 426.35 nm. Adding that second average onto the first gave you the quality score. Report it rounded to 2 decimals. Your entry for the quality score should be 2.71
